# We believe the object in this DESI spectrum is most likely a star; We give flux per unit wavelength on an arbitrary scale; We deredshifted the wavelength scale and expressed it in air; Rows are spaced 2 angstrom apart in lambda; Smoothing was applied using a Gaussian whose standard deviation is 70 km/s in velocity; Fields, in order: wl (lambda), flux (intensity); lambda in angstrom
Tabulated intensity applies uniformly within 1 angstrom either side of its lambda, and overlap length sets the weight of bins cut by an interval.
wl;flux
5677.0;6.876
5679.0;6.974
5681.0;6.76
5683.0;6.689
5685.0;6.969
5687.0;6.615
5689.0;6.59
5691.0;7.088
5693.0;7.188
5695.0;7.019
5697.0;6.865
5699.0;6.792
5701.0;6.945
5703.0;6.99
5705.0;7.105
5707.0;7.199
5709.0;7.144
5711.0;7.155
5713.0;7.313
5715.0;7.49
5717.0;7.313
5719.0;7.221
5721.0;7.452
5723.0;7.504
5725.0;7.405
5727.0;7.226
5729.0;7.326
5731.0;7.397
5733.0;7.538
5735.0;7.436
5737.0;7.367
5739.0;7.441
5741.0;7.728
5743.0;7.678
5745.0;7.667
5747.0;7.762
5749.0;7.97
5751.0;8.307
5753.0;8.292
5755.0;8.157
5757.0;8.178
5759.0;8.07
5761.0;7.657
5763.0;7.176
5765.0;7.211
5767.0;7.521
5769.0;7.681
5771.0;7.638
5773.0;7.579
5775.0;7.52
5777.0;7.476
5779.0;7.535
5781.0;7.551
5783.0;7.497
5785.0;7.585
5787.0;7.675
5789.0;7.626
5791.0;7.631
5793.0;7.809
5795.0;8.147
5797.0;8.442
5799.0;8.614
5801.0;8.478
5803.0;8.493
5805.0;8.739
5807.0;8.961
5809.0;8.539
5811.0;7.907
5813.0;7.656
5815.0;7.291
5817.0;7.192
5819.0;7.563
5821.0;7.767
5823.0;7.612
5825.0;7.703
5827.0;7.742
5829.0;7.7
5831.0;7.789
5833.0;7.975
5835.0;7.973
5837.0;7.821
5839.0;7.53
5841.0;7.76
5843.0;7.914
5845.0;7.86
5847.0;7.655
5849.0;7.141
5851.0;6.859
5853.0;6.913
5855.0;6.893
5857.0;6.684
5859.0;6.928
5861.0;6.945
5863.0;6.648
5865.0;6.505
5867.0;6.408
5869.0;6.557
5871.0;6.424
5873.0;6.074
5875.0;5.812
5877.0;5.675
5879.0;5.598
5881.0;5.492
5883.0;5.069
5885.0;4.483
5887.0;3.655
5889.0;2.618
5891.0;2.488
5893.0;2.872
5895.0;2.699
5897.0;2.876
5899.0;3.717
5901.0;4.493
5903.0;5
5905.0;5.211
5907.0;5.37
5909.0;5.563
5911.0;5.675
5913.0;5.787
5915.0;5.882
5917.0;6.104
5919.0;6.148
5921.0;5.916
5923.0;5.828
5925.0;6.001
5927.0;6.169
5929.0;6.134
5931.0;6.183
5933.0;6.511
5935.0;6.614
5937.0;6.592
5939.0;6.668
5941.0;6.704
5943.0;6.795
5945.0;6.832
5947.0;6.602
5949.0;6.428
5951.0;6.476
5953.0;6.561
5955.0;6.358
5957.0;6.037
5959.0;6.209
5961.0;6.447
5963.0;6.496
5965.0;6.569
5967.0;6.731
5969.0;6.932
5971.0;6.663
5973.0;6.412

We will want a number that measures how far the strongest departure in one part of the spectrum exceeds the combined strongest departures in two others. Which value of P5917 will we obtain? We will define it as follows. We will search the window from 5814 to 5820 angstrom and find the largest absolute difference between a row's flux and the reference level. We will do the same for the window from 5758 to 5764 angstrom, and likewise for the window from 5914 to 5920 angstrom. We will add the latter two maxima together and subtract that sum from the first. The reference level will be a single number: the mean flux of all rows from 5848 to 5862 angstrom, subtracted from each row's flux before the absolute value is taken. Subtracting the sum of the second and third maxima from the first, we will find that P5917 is -1.5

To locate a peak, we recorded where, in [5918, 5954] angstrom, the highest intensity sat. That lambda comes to 5945.0 angstrom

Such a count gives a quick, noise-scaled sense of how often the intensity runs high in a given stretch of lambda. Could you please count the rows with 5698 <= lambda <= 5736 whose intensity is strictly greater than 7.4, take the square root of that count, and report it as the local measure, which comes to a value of 2.4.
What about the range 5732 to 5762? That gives 3.7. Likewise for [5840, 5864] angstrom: 2.0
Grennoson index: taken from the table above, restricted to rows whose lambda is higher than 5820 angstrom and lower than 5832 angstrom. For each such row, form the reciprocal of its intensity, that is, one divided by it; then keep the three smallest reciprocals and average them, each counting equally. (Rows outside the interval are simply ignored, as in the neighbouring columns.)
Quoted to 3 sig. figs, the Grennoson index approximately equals 0.129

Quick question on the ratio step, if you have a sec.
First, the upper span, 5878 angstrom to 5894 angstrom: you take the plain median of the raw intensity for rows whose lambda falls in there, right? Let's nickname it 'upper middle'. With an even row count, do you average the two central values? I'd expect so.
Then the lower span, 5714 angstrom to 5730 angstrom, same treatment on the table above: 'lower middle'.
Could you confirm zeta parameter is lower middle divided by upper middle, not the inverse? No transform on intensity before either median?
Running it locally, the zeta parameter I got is 1.81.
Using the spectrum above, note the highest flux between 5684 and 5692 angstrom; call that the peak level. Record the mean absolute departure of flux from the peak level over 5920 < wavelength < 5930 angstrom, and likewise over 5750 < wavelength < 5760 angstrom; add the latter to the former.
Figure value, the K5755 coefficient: 2.2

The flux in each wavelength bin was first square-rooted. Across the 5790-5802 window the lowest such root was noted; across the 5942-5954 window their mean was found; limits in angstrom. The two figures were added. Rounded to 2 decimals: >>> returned 5.33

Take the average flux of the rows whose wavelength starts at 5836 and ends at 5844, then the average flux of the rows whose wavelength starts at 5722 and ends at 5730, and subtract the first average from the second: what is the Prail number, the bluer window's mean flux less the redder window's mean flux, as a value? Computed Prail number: -0.4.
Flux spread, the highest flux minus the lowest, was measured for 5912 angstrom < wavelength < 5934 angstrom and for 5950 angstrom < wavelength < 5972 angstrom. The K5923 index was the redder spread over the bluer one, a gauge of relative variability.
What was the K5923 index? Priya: 1.2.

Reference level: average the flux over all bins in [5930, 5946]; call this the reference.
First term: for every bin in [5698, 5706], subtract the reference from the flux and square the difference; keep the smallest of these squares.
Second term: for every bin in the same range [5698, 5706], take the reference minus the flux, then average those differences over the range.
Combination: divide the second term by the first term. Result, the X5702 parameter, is -11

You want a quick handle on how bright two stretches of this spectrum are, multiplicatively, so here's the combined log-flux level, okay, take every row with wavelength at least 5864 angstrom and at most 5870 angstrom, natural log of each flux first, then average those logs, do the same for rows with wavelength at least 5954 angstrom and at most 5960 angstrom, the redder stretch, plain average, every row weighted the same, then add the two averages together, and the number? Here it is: 3.7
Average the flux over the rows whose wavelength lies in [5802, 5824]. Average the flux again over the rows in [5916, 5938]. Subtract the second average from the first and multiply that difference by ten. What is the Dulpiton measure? 18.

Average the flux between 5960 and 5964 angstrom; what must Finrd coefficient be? 6.5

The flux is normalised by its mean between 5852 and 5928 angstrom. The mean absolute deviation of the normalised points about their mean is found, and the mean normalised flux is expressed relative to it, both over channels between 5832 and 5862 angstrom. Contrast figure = 16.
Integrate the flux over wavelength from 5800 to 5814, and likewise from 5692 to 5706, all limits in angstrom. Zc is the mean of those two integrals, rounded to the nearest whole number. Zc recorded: 108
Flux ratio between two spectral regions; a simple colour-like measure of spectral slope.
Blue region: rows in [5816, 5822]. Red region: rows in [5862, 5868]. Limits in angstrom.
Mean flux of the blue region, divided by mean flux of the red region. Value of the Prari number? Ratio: 1.15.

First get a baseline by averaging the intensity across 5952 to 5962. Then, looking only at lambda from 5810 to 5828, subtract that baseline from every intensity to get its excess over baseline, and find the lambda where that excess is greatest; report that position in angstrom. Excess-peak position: 5811.0 angstrom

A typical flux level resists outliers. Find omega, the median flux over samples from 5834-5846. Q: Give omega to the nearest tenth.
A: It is 7.8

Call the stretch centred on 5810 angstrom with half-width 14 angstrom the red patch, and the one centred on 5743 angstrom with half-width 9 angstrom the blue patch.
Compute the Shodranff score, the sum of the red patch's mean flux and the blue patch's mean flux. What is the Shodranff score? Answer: 15.8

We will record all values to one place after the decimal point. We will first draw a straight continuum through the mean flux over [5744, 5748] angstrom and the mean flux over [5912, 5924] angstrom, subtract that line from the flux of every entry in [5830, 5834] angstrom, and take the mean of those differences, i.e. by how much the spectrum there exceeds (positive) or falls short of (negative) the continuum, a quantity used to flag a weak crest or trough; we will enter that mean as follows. 1.1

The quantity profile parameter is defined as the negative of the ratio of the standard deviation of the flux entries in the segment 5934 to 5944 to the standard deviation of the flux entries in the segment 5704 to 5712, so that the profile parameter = -2.1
